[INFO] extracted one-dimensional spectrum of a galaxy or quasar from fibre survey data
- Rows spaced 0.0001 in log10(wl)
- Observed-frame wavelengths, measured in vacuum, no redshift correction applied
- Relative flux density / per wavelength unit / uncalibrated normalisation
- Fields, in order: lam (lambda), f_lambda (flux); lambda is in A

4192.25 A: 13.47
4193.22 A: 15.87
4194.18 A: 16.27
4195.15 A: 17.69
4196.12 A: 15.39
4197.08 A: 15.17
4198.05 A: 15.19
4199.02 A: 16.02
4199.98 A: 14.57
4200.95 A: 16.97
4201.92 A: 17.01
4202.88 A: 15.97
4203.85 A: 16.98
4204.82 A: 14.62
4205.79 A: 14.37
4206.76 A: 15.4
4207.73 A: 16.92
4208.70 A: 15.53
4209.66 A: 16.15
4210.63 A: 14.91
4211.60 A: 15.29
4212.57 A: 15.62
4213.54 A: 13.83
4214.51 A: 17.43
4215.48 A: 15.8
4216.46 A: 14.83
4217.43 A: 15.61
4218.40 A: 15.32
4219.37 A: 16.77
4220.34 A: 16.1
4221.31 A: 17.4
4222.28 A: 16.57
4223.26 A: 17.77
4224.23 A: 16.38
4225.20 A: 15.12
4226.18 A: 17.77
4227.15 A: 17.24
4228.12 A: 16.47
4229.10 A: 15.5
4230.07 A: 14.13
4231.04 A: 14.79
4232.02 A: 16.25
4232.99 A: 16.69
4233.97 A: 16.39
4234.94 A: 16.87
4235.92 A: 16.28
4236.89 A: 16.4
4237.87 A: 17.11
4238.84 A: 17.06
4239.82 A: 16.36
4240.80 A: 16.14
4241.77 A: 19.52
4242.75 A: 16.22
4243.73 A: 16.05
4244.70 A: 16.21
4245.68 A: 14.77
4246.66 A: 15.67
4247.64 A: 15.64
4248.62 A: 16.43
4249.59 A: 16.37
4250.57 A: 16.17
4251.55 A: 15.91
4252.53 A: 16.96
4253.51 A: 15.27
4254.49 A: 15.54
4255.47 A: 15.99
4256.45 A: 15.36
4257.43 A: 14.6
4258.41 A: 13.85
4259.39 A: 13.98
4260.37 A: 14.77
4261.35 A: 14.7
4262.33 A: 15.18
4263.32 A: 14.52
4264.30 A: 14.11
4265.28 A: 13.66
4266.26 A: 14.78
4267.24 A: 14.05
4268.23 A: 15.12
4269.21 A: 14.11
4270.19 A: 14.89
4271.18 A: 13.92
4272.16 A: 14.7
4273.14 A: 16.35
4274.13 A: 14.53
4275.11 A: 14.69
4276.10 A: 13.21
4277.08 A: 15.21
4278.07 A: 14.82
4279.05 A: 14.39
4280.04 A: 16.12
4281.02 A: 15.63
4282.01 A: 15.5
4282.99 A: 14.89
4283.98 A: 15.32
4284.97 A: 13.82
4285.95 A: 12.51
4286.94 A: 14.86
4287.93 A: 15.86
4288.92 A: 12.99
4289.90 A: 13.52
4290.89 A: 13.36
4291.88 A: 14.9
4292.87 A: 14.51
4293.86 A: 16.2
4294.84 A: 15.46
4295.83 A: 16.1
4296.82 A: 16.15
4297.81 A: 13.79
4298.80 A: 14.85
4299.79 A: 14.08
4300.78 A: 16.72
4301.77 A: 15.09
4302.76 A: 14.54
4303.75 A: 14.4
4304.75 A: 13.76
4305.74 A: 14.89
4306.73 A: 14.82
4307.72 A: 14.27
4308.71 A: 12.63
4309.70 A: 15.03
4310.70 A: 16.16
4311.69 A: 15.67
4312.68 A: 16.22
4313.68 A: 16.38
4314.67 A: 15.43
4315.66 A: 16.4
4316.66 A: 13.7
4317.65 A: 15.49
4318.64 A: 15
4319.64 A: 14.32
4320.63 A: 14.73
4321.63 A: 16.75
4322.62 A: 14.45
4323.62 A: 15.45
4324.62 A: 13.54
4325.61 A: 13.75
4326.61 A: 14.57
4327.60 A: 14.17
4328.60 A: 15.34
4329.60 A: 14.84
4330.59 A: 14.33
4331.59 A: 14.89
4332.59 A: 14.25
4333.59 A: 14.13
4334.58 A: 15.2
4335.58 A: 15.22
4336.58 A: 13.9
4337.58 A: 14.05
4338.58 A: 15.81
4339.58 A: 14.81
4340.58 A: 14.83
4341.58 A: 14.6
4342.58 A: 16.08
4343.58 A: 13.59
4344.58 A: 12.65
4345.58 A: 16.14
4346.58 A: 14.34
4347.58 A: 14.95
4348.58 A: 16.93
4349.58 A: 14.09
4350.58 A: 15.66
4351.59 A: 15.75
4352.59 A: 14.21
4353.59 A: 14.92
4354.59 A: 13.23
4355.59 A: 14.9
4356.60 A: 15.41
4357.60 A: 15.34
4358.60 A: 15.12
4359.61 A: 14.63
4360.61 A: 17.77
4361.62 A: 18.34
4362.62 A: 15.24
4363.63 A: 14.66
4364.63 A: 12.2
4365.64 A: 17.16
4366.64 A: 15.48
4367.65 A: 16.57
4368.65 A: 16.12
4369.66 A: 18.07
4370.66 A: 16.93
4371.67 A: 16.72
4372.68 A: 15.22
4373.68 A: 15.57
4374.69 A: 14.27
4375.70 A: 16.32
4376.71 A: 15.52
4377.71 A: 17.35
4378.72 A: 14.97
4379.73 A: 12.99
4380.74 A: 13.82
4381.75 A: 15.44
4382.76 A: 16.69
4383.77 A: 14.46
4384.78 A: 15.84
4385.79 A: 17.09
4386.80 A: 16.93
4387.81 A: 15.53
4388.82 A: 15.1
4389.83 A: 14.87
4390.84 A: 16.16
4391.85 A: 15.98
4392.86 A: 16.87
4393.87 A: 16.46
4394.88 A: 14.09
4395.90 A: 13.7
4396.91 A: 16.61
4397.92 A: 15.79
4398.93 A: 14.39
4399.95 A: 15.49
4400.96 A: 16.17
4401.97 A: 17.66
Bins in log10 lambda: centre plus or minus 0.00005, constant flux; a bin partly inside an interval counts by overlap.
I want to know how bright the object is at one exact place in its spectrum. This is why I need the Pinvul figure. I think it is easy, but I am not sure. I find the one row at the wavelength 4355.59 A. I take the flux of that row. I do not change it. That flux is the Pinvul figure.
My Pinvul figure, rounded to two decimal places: 14.90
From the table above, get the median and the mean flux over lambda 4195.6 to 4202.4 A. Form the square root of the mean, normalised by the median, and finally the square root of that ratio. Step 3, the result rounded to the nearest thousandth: 0.508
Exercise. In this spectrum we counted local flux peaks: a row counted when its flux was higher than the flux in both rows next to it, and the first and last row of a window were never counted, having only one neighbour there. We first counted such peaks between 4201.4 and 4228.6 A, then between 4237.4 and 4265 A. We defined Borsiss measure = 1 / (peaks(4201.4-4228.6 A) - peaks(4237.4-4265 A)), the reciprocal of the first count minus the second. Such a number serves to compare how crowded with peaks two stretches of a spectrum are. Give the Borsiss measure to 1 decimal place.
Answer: 0.5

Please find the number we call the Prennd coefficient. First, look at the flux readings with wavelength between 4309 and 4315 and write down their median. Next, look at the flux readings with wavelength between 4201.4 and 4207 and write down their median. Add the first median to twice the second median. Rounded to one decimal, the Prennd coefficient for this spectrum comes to 47.3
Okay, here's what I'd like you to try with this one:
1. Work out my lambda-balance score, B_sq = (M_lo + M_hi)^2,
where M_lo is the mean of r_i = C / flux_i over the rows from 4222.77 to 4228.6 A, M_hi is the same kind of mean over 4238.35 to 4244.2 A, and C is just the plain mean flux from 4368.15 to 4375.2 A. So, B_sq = 3.70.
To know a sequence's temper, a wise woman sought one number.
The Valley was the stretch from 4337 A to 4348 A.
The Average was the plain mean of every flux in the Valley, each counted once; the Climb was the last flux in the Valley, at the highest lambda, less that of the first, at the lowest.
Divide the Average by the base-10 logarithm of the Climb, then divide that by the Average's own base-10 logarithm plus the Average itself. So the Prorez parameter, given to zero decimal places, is -20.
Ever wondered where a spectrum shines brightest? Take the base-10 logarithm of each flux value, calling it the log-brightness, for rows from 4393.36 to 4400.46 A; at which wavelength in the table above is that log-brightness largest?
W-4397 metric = 4396.91 A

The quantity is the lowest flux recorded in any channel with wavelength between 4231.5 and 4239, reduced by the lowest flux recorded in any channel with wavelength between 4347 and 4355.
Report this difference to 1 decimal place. 3.0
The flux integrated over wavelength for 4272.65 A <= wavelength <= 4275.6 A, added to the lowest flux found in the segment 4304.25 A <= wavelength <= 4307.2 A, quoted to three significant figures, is 58.6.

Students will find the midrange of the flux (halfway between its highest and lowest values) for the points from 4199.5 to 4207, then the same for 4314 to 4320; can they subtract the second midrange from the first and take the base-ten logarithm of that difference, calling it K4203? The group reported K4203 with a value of -0.19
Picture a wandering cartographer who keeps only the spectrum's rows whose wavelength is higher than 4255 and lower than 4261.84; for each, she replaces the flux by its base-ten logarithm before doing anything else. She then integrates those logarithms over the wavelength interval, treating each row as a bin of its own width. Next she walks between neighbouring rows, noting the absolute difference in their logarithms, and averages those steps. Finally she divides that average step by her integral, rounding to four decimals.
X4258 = 0.0019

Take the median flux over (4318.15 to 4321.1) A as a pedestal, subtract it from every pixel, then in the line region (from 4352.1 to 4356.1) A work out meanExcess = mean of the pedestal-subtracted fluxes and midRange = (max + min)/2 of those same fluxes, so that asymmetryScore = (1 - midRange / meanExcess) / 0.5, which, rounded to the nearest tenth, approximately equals -1.2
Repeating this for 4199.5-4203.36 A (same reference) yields 0.5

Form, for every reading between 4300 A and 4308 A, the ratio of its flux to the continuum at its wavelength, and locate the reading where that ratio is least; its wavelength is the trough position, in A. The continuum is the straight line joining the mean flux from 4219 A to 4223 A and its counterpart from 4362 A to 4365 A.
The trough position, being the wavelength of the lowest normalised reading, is 4304.75 A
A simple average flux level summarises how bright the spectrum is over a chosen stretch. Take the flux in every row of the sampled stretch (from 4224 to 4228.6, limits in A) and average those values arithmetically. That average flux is 16.6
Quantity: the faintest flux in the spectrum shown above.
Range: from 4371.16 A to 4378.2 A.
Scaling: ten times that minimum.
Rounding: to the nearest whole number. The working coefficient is 143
